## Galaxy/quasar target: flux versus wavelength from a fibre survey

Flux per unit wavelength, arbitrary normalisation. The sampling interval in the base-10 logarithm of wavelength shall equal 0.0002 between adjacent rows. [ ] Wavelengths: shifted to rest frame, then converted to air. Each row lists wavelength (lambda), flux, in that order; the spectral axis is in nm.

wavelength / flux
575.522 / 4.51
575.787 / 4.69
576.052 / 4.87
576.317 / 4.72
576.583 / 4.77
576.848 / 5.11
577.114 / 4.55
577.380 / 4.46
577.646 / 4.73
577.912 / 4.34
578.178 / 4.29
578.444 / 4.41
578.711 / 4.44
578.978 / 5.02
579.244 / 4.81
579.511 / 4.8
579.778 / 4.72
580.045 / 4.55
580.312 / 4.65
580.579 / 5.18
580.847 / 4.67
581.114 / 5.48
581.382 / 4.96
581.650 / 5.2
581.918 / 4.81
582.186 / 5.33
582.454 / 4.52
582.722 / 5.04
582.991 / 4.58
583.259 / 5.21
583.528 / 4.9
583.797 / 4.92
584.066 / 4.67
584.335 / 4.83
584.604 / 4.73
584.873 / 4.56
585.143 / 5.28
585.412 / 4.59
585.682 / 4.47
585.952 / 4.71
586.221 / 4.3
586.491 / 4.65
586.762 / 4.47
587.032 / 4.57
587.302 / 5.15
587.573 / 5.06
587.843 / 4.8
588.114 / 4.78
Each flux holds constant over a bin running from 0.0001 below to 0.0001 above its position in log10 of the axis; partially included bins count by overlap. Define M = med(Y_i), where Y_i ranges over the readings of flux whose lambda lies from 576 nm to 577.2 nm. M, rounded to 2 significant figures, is 4.8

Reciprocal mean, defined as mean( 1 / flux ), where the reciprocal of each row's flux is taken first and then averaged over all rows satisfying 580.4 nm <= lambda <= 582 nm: 0.199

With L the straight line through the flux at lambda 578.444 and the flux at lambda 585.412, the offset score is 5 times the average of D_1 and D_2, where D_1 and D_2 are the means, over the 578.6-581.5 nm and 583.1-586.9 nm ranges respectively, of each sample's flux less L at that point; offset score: 1.37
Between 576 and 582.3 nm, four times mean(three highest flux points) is 21.3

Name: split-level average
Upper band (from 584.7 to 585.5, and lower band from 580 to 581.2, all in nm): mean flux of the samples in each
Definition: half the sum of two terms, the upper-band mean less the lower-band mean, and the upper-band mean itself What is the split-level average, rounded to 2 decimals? 2.36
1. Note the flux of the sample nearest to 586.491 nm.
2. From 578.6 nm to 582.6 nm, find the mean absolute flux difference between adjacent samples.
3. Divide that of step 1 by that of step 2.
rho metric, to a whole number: 12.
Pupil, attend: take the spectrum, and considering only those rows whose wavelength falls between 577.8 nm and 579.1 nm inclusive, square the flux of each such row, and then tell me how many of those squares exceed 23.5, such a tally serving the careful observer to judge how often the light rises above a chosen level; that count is 1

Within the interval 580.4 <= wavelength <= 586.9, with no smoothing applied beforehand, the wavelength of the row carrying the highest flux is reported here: 581.114 nm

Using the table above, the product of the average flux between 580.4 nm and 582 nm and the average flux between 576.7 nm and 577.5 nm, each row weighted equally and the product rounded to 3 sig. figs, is 23.8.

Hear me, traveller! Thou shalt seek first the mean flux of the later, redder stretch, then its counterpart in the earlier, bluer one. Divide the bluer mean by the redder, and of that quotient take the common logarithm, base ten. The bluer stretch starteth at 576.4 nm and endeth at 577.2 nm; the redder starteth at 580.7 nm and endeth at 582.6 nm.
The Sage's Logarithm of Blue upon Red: -0.016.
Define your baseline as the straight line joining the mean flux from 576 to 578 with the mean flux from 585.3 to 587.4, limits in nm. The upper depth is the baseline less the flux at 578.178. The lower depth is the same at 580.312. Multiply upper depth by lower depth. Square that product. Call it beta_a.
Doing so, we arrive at 0.000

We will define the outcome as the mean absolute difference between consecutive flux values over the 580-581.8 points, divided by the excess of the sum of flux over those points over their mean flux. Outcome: 0.015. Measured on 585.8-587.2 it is 0.014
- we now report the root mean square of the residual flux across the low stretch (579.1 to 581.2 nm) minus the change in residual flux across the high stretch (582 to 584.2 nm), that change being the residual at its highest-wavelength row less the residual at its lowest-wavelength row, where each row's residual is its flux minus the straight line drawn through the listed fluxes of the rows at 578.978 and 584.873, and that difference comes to 0.8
